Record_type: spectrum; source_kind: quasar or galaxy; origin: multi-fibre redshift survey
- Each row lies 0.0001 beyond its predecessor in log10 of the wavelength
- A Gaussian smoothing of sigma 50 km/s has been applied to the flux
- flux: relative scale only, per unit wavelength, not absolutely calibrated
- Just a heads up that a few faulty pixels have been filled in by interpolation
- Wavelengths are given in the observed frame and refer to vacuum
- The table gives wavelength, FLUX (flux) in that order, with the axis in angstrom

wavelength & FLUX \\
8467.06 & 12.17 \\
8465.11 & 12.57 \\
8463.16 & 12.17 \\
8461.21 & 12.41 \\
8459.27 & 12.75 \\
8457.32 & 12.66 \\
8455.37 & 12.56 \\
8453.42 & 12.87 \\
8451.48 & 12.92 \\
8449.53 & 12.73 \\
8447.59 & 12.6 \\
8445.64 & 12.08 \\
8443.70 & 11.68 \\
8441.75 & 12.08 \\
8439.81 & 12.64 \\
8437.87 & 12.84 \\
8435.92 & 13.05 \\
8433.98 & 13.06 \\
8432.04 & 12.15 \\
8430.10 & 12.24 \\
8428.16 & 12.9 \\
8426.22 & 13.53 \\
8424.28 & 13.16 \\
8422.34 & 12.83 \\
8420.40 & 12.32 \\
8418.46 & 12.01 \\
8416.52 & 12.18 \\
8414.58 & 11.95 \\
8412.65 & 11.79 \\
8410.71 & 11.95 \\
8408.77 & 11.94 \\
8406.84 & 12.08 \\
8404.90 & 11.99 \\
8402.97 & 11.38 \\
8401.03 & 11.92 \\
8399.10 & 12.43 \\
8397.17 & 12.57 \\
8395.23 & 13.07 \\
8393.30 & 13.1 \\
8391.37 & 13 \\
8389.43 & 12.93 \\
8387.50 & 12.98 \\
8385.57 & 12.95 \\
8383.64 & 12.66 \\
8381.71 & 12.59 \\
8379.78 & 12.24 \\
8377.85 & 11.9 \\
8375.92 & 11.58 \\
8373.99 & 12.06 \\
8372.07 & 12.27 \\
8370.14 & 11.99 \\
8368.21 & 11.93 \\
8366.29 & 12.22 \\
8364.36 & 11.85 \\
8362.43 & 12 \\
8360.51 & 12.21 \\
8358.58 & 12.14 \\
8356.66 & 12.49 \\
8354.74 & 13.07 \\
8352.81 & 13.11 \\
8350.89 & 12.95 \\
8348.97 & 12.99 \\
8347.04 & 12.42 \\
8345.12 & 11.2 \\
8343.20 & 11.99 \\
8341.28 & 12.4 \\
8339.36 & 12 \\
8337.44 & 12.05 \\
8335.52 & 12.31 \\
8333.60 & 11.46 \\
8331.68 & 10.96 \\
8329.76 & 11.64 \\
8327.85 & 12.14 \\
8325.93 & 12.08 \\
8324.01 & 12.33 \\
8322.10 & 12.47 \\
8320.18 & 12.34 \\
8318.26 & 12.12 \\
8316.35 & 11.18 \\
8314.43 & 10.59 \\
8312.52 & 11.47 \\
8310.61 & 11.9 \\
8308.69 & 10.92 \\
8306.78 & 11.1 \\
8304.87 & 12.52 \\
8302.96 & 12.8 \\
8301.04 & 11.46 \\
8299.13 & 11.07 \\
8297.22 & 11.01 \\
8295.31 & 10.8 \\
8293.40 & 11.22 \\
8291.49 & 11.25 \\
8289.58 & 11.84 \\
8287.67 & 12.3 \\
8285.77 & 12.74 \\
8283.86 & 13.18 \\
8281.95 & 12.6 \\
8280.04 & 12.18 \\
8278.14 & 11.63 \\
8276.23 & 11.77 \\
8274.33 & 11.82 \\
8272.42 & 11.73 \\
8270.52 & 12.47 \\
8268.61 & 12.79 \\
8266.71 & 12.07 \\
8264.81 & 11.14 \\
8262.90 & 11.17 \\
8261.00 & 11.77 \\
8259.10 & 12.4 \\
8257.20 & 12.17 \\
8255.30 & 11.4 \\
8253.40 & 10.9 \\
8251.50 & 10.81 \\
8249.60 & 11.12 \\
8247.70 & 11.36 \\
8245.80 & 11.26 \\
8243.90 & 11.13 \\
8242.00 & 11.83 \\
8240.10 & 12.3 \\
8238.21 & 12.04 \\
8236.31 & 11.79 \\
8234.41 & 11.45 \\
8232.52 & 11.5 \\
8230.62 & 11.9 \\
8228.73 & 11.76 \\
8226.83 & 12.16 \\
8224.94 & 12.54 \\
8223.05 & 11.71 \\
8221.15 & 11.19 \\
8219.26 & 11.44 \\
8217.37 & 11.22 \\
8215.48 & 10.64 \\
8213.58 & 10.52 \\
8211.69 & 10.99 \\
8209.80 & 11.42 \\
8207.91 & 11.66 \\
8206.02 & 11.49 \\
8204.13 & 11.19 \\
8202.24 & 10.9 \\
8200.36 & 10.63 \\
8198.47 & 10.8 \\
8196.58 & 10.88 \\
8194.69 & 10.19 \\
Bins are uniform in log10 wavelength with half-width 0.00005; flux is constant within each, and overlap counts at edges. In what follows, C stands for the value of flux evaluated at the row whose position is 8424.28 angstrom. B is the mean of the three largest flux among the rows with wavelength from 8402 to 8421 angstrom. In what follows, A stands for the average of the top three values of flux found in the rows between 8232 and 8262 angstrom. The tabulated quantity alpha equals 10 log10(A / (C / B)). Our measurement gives 10.6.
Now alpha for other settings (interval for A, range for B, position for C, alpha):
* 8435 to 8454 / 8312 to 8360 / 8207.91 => 11.6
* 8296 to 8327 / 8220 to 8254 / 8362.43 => 11.1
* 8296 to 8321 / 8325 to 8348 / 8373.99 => 11.1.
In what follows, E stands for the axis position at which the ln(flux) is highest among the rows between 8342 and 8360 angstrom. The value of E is 8352.81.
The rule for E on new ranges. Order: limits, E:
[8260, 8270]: 8268.61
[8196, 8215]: 8207.91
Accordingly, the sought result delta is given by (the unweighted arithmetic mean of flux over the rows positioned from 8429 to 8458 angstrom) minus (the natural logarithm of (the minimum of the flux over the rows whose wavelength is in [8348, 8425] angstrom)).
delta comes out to 10.1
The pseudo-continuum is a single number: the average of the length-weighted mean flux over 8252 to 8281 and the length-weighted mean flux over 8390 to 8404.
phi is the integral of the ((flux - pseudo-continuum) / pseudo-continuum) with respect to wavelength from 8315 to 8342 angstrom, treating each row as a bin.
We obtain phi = -0.5 angstrom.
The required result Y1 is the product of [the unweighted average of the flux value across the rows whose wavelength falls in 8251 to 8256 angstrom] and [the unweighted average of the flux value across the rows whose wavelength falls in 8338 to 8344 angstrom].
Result 134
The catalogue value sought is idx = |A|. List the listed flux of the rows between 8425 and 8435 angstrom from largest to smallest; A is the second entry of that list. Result 13.1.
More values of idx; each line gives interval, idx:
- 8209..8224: 11.4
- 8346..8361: 13.1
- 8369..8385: 12.6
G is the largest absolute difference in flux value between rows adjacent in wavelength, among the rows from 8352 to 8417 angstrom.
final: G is 0.61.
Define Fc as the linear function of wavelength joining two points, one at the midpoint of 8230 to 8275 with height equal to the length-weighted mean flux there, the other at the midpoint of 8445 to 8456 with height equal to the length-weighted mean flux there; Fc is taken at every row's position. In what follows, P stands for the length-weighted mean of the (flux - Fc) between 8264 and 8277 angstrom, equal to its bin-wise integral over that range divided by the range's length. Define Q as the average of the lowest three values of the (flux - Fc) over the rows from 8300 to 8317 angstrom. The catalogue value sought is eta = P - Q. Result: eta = 1.30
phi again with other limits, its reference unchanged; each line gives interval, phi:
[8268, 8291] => 0.1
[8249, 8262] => -0.7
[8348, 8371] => 0.5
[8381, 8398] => 1.0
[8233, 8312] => -2.8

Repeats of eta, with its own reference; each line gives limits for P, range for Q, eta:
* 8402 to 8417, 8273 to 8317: 0.62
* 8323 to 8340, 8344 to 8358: -0.06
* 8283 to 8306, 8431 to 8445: 0.58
